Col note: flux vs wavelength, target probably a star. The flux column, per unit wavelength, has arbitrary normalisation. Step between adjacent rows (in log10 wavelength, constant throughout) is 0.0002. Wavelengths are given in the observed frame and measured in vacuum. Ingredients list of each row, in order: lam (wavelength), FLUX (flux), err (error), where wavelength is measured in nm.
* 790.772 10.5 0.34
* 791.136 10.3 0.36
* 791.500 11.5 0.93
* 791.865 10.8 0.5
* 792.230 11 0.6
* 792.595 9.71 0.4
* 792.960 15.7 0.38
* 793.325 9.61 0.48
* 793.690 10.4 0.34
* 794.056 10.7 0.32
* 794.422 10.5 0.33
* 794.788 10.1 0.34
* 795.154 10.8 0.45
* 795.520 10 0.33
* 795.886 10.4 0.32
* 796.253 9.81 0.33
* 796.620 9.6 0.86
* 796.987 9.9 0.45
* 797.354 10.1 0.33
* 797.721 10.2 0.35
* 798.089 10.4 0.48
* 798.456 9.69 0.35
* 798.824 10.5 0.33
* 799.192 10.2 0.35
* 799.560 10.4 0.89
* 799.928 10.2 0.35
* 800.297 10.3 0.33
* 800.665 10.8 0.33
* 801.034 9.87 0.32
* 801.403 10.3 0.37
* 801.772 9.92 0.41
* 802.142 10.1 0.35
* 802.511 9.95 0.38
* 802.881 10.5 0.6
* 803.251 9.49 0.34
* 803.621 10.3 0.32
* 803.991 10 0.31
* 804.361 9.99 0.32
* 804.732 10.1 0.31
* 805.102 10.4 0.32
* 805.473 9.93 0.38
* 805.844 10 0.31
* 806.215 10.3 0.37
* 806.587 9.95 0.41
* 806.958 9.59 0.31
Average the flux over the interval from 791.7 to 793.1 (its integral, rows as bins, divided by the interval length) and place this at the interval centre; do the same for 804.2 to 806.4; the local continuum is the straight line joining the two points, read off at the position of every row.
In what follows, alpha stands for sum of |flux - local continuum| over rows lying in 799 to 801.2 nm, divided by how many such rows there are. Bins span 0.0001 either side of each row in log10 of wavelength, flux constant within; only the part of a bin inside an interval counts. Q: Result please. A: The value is 0.5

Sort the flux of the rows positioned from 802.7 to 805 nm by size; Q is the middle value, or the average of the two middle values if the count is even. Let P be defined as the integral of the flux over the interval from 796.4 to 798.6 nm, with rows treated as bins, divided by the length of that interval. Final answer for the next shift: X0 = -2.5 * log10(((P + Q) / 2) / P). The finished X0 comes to -0.004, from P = 10.0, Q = 10.05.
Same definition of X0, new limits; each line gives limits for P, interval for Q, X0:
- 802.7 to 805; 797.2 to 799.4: -0.007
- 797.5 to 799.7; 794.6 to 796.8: 0.009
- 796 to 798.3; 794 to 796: -0.024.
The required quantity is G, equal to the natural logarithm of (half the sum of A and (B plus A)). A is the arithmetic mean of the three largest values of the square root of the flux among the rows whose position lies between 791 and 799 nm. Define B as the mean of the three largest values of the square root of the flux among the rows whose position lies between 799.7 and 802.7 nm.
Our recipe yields 1.64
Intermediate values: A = 3.6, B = 3.24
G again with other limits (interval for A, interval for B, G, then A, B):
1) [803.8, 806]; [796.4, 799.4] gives 1.57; 3.2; 3.22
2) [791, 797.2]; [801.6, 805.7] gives 1.64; 3.6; 3.22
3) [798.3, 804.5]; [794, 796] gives 1.59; 3.3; 3.27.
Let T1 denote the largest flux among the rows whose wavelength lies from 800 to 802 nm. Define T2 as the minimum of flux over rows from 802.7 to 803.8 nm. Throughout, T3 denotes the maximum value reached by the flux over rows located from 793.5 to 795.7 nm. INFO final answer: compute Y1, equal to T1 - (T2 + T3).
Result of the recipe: -9.5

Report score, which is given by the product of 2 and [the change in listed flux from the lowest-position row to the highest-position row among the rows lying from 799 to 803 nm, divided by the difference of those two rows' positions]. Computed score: 0.2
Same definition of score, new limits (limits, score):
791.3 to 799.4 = -0.3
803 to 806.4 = 0.5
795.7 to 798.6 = -0.6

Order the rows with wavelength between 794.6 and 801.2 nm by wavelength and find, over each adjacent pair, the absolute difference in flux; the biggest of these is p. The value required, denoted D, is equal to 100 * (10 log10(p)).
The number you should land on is -32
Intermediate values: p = 0.93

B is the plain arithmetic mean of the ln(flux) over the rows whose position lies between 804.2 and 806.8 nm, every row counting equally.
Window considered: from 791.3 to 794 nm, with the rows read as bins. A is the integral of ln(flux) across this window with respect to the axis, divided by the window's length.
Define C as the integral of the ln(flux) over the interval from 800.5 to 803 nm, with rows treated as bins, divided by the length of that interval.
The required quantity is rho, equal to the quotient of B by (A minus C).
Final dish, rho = 27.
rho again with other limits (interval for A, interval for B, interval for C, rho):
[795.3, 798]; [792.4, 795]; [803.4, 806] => -310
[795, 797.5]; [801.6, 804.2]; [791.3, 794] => -24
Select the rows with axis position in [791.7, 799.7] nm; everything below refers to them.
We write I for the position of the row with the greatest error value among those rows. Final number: 799.560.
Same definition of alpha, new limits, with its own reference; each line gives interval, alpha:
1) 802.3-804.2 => 0.4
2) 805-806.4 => 0.2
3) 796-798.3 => 1.1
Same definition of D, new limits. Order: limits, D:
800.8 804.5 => 4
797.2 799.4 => -92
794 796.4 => -97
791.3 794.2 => 785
